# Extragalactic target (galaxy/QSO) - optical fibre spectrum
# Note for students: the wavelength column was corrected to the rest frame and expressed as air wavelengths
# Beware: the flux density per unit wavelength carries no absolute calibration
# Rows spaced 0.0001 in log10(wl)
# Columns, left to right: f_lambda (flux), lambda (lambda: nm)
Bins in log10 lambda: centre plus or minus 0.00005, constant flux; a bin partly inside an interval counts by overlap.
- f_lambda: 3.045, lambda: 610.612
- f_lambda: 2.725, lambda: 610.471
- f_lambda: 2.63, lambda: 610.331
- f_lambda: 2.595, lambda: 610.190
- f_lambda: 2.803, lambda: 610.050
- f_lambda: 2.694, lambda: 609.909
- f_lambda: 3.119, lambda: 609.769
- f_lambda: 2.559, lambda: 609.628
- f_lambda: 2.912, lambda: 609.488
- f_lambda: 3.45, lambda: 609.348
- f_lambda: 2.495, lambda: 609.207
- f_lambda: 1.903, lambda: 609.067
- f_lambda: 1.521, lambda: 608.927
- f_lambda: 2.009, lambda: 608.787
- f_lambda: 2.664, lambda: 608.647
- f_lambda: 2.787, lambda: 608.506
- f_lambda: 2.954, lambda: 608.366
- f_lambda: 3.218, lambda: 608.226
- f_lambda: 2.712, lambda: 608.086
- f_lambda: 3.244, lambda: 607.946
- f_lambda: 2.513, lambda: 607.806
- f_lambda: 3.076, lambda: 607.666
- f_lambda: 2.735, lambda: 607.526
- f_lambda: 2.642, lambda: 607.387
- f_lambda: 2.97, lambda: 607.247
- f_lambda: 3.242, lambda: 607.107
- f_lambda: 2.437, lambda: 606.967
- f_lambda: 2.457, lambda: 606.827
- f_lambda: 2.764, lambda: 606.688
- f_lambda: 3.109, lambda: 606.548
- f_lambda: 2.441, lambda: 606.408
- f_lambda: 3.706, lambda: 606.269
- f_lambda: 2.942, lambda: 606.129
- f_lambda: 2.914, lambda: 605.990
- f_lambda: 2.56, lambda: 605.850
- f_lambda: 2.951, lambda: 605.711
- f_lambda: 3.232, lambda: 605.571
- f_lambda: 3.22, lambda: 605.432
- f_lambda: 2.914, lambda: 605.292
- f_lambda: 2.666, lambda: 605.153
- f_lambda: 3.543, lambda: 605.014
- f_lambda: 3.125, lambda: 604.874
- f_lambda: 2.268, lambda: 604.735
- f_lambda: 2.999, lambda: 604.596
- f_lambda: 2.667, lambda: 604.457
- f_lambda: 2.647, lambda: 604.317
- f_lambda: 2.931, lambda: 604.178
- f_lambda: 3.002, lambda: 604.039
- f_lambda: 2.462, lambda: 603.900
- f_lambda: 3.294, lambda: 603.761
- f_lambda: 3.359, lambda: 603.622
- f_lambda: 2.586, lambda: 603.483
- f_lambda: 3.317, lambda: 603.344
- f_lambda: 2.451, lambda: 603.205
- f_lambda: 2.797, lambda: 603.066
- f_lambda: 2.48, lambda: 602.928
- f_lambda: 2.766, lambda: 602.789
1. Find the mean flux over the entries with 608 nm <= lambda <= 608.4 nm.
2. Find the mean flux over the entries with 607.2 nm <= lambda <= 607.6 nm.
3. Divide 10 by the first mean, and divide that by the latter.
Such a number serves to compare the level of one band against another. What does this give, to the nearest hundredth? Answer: 1.21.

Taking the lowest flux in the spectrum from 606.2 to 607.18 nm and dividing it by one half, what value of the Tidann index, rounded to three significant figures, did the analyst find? 4.87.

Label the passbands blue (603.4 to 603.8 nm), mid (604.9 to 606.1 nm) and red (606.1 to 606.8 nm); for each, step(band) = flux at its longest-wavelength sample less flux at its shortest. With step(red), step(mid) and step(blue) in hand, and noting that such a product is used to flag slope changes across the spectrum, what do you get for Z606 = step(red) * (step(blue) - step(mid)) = -0.24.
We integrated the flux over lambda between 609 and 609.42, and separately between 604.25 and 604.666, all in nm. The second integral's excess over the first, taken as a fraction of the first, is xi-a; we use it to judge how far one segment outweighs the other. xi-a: 0.05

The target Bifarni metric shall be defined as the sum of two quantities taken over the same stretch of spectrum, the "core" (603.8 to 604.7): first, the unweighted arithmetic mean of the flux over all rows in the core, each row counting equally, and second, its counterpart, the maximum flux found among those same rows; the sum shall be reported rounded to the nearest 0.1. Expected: 5.8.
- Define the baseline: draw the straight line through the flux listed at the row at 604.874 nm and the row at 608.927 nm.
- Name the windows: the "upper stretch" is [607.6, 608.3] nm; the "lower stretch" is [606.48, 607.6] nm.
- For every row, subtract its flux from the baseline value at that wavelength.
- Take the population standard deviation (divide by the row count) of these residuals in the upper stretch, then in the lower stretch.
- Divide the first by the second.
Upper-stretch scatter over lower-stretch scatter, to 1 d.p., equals 1.1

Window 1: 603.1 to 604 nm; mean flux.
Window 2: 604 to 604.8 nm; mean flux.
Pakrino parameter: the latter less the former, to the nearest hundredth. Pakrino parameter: -0.16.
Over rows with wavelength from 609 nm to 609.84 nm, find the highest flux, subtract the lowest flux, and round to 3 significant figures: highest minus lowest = 1.55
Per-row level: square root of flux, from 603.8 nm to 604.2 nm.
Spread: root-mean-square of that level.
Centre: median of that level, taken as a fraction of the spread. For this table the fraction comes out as 1.02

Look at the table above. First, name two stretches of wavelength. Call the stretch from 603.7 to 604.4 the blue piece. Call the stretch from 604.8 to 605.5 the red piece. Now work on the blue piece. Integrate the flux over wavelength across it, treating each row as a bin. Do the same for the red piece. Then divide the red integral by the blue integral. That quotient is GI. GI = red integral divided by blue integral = 1.1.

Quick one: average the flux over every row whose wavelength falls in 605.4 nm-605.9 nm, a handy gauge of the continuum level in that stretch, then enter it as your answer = 2.99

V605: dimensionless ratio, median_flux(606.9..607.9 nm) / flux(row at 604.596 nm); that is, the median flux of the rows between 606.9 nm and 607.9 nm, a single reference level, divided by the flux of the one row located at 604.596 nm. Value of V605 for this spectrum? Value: 0.91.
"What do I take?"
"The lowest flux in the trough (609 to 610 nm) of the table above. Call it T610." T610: 1.903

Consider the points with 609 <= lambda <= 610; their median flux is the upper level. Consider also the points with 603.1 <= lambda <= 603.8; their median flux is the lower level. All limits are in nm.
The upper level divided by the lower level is 0.82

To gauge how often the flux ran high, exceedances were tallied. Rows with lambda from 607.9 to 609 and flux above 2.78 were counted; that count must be 4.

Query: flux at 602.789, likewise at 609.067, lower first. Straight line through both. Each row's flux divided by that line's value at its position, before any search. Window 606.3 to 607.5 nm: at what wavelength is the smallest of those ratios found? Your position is 606.408 nm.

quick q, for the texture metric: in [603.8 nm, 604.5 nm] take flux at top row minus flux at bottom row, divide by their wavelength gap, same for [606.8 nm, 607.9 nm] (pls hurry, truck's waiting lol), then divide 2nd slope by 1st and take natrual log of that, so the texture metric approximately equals -1.9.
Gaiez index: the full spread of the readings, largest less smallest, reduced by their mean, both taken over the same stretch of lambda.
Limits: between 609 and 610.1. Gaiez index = -1.19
